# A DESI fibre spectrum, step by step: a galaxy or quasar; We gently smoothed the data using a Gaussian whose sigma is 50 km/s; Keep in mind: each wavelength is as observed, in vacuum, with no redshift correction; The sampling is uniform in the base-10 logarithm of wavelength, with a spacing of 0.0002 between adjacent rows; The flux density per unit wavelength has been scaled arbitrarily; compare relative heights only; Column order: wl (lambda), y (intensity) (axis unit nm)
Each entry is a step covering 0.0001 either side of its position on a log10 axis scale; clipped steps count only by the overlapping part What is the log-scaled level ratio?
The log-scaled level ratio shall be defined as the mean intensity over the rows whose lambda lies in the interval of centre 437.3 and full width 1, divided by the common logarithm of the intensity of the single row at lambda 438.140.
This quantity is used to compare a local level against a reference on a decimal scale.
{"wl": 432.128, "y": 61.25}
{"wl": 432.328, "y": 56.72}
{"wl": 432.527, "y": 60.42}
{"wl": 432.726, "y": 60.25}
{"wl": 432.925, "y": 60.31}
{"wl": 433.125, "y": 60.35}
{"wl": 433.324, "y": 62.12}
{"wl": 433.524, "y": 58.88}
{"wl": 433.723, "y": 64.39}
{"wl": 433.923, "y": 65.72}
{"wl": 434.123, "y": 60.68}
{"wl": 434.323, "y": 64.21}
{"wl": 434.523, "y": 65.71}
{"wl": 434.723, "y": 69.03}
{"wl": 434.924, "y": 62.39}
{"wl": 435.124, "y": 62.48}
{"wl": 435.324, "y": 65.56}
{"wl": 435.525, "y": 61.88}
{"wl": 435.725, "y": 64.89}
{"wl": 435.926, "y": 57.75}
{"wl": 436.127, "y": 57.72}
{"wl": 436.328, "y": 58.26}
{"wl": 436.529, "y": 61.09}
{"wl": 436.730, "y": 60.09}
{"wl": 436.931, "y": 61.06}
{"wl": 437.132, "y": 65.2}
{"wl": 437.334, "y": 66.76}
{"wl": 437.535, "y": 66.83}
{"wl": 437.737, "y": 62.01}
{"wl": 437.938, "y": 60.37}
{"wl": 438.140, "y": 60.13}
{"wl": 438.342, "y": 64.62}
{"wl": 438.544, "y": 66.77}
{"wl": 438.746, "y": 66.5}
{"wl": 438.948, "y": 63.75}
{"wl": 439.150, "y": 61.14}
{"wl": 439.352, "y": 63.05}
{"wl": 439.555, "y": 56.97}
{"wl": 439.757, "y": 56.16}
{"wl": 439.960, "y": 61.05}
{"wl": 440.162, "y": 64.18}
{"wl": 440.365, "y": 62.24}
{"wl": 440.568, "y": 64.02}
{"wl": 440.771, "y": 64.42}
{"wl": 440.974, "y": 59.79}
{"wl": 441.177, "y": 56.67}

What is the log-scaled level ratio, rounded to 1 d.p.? 36.2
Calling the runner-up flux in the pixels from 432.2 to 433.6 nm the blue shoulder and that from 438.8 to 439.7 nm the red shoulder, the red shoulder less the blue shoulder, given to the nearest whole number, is 3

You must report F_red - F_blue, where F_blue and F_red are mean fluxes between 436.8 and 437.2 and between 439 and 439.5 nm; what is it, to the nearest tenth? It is -1.0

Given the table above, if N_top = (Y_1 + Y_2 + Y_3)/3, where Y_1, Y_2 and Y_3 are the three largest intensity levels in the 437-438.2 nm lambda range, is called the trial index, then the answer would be 66.3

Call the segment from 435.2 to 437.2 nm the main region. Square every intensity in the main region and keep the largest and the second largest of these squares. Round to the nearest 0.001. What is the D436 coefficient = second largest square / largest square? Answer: 0.989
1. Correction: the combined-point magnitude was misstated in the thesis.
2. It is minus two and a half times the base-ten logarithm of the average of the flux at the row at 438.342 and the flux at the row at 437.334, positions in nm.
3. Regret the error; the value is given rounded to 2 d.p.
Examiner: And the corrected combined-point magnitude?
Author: -4.54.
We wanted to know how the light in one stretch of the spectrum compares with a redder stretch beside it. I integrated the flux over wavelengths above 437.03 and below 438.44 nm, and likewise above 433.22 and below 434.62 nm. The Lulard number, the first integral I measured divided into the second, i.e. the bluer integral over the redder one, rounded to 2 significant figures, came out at 0.98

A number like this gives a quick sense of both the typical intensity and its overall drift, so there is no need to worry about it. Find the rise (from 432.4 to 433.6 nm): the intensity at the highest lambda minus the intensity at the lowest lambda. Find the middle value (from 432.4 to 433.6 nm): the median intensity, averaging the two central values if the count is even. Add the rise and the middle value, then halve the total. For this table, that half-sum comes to 29.4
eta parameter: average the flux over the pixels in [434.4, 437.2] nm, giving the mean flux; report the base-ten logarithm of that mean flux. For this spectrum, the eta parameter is 1.79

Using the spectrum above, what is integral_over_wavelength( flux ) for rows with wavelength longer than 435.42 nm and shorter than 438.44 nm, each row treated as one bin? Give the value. 187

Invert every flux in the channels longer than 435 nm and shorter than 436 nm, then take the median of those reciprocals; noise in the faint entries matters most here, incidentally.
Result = 0.0160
